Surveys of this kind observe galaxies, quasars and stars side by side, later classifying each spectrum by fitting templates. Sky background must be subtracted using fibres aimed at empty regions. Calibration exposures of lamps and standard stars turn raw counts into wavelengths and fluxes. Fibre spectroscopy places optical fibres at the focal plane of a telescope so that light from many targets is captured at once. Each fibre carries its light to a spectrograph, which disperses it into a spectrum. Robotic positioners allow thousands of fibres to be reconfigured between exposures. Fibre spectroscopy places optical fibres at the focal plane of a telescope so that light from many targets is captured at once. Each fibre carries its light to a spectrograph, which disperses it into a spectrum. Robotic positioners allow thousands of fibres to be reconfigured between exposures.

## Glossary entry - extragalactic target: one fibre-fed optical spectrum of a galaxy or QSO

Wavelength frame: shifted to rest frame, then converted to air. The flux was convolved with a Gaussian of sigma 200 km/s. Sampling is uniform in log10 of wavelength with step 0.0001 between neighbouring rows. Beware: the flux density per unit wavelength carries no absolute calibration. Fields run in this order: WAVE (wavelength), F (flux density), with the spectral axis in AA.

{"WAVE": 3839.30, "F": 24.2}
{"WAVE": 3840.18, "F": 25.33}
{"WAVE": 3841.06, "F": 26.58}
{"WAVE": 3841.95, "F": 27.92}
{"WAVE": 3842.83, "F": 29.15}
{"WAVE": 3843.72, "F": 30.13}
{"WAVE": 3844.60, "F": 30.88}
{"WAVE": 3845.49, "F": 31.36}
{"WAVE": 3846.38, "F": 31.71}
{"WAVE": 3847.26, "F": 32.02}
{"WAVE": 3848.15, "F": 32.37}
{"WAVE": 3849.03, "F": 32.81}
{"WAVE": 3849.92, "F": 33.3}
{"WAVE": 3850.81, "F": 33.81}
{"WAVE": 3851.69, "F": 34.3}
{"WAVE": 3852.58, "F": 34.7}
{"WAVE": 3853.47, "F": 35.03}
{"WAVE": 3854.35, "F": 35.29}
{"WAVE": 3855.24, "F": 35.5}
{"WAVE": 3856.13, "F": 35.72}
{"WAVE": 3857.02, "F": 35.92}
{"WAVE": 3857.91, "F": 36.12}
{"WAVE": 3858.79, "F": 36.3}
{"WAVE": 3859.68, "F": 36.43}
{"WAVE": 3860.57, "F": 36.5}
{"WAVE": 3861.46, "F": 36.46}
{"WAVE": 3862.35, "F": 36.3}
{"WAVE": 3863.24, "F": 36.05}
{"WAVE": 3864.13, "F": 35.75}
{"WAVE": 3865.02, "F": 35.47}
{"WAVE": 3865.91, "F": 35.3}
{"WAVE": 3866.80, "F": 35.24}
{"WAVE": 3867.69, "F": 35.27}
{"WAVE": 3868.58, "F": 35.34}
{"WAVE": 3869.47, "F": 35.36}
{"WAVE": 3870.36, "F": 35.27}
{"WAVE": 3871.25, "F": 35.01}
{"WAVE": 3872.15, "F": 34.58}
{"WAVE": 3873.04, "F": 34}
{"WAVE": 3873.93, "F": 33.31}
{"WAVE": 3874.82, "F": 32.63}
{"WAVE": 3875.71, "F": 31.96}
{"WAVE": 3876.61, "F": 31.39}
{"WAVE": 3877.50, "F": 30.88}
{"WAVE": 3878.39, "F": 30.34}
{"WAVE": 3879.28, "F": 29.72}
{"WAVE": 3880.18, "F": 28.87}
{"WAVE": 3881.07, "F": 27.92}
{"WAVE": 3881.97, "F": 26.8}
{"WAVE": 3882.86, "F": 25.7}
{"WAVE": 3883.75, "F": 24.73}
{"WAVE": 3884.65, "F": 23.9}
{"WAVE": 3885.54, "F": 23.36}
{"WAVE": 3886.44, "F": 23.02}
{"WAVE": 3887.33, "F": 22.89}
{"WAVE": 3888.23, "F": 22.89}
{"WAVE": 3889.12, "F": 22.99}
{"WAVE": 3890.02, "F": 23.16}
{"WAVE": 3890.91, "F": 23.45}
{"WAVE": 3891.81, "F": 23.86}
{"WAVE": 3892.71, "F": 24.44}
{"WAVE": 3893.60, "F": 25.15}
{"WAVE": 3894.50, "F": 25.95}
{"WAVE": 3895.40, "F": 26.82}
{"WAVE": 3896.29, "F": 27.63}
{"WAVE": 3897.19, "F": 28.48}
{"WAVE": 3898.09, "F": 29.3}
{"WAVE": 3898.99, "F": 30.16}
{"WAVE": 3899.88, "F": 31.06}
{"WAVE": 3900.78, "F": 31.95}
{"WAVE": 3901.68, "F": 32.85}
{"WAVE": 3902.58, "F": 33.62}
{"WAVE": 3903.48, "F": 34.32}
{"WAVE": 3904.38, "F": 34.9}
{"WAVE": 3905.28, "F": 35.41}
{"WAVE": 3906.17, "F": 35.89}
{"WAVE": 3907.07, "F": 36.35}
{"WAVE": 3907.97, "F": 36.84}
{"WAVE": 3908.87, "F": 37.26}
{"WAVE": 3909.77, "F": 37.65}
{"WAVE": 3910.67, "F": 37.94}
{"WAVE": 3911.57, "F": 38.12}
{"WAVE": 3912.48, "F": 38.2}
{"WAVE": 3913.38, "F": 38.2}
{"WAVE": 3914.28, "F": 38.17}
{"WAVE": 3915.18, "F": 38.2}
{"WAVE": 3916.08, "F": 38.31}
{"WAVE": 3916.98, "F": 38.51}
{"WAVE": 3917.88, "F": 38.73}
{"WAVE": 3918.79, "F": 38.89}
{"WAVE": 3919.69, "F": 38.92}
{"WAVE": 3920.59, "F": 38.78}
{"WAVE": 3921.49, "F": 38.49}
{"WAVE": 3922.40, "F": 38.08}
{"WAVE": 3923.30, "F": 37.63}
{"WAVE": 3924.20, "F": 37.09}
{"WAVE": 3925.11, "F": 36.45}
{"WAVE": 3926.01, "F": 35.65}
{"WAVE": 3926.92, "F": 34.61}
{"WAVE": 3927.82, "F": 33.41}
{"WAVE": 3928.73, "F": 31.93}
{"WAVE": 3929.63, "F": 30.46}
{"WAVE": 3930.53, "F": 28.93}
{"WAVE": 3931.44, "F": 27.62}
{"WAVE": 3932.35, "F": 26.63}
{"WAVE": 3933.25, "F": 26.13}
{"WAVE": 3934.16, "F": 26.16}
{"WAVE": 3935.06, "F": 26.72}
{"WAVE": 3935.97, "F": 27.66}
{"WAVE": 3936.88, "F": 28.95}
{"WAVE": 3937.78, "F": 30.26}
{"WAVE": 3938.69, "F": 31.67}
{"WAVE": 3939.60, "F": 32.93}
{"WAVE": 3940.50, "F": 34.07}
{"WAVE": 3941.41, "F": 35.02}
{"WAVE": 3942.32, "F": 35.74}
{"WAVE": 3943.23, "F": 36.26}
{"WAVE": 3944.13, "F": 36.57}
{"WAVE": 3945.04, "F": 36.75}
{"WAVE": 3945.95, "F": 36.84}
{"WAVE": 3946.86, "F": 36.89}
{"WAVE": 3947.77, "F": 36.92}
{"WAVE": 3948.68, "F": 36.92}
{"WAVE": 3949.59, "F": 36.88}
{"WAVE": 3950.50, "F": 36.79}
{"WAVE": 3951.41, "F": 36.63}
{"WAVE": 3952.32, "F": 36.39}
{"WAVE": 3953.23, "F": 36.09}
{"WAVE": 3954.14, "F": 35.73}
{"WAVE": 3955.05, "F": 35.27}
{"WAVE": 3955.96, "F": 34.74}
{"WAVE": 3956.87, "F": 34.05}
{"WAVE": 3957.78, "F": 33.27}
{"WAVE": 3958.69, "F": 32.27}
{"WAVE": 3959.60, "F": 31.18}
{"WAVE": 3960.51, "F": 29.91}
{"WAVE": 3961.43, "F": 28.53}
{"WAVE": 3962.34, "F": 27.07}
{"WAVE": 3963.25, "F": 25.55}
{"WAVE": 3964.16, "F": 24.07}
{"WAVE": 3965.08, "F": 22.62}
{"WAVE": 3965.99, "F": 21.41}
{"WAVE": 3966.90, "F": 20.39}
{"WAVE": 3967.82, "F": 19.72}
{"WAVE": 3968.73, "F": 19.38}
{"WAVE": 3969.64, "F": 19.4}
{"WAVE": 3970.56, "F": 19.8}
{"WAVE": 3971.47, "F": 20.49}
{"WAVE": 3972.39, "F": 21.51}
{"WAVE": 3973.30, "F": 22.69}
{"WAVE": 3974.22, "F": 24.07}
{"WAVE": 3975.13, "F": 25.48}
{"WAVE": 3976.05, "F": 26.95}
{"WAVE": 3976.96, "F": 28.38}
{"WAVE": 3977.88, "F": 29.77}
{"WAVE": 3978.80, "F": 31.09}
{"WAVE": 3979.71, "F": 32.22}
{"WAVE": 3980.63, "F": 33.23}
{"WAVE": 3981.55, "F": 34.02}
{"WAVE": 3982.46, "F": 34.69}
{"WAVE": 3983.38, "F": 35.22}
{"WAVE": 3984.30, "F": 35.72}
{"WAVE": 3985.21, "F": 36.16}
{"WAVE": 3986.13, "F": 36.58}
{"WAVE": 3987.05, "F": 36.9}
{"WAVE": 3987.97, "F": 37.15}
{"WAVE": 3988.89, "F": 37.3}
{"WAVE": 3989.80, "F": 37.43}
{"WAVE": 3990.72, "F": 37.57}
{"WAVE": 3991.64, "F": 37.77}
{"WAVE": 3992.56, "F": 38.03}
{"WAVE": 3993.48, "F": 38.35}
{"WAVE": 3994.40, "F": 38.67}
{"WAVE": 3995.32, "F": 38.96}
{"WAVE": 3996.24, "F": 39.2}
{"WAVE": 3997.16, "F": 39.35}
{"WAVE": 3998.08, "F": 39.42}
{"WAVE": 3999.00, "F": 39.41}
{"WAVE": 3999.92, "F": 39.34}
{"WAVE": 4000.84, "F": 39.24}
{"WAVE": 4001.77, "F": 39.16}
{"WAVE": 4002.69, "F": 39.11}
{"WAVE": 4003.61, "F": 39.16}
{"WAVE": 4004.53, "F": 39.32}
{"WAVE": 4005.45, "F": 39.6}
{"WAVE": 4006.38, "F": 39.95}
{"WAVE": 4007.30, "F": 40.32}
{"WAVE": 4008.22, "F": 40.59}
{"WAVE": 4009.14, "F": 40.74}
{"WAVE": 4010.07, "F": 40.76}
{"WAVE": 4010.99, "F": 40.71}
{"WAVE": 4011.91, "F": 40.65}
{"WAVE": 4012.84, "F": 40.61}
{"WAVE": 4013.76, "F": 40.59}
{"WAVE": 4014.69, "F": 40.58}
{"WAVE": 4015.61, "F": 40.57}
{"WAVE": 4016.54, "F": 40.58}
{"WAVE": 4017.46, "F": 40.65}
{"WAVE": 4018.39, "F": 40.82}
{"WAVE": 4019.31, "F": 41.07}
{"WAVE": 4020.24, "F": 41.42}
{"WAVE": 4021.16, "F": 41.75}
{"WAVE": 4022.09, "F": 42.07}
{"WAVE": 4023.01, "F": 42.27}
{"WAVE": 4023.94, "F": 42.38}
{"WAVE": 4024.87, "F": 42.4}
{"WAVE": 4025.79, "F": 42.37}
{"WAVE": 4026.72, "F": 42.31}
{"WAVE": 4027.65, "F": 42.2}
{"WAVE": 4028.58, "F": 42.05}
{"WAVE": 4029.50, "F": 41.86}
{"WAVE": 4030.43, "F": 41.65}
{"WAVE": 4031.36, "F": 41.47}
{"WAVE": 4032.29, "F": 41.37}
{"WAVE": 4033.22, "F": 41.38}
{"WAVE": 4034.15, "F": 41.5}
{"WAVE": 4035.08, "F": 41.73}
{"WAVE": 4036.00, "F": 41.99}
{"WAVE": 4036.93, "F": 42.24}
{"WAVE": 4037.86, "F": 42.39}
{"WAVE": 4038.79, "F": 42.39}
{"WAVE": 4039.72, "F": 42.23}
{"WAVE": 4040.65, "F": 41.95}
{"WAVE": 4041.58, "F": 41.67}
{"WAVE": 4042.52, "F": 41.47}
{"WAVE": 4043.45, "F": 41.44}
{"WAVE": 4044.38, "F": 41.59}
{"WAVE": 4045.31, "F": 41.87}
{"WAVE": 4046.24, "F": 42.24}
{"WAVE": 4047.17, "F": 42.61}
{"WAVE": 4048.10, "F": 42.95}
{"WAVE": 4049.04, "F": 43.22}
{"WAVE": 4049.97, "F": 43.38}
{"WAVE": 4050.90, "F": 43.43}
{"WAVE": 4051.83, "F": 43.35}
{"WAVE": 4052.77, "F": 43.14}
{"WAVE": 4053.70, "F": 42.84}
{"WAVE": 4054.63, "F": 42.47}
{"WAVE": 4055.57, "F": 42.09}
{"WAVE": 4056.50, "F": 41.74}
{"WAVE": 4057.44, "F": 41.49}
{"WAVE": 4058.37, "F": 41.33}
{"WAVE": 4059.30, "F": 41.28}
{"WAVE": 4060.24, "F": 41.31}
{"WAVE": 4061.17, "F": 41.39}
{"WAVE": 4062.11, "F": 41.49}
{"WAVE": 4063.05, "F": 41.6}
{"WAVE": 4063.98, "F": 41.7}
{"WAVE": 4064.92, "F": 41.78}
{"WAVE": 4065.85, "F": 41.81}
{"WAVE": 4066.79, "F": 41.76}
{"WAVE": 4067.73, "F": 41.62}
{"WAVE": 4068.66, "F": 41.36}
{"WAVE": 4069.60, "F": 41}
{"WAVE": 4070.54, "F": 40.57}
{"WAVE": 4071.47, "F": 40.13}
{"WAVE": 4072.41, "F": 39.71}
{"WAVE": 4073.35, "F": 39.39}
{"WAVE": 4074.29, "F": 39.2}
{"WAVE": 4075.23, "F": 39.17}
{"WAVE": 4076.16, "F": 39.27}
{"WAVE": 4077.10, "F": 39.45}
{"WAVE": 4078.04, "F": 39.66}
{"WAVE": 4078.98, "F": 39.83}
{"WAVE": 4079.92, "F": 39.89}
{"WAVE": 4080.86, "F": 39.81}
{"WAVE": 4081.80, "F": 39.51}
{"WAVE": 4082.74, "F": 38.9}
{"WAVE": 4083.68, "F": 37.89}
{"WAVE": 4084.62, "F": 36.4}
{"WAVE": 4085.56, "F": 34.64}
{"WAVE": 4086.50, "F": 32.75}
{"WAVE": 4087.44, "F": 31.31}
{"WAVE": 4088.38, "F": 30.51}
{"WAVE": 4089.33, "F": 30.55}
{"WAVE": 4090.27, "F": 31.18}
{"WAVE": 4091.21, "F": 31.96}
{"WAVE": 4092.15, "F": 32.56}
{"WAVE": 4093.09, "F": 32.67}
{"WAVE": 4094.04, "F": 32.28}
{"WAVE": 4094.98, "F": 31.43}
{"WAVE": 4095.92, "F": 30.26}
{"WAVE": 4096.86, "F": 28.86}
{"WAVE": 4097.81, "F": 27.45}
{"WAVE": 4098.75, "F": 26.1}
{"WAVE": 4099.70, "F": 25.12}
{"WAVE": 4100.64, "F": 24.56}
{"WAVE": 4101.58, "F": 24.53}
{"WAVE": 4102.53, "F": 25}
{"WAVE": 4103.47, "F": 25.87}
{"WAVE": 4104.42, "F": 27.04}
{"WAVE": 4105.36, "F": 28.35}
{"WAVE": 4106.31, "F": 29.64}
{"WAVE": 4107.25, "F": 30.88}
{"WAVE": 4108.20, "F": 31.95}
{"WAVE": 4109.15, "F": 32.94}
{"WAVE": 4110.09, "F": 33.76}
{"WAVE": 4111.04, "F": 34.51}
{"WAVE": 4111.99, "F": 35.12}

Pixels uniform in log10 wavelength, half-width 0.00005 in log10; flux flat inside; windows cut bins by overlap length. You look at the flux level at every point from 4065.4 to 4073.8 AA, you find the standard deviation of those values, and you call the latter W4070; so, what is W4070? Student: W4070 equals 0.9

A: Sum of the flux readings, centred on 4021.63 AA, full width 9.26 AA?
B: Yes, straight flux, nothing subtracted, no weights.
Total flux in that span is 417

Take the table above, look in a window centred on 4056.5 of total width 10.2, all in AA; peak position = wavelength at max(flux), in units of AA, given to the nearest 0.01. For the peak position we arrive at 4051.83 AA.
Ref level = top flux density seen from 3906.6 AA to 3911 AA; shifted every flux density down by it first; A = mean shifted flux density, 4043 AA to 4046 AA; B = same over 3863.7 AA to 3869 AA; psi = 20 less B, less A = 19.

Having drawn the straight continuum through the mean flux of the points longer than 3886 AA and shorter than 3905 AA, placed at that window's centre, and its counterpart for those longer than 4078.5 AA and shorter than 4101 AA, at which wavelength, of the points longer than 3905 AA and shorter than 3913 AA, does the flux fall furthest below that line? 3905.28 AA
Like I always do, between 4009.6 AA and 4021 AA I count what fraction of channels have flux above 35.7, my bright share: 1.00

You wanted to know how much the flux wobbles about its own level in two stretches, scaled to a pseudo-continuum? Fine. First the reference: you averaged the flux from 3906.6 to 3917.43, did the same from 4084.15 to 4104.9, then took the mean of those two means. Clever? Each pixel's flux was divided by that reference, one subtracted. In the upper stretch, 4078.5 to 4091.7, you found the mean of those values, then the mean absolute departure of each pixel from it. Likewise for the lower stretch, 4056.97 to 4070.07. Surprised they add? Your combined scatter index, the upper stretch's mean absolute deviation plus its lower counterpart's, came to 0.11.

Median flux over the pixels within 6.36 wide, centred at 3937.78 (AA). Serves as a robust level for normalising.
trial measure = 30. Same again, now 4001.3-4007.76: 39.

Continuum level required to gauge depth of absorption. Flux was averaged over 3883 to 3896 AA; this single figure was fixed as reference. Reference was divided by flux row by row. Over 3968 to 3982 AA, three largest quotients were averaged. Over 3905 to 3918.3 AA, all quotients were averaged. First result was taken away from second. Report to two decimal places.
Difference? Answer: -0.59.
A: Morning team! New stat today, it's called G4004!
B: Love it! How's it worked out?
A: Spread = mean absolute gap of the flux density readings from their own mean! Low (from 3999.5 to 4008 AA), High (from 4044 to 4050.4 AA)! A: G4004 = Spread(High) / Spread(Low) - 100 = -98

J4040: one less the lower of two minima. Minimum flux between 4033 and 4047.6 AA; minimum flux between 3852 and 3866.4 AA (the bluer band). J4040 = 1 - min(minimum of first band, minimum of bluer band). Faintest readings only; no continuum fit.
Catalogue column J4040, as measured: -34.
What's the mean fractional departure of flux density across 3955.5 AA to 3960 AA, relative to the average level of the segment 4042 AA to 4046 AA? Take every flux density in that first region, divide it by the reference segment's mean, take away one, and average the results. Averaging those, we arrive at -0.20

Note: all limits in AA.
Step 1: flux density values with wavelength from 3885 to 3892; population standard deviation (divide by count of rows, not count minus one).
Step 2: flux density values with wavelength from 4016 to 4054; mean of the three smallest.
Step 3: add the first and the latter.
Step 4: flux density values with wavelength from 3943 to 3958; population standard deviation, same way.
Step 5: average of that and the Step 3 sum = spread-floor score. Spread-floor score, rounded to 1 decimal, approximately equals 21.0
